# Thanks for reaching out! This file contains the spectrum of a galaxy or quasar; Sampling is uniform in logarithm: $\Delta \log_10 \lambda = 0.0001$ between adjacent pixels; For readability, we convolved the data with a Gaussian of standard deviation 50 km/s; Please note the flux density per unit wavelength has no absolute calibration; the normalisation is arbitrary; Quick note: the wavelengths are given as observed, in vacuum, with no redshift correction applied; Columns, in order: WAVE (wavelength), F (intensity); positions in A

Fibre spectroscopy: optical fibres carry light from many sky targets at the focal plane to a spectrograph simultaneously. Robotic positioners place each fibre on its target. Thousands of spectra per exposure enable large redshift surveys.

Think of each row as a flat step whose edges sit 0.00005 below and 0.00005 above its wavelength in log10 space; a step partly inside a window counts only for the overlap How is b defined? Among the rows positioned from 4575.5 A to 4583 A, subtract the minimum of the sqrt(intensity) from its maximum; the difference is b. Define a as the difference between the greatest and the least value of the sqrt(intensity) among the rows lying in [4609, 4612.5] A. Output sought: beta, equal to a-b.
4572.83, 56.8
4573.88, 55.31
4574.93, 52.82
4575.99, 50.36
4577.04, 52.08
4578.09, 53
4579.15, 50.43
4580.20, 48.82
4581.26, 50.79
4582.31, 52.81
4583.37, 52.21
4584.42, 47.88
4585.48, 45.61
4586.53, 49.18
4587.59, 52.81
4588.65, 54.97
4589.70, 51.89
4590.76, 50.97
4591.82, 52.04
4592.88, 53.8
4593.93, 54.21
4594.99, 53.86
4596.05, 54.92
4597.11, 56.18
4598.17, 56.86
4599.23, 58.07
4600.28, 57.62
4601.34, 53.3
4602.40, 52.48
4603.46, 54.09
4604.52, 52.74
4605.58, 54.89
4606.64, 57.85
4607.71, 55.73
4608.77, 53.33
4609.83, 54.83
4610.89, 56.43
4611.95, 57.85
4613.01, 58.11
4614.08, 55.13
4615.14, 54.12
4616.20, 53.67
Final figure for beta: -0.09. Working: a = 0.20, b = 0.29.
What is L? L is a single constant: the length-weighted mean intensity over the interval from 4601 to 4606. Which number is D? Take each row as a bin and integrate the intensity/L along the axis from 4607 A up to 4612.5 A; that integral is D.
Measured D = 5.73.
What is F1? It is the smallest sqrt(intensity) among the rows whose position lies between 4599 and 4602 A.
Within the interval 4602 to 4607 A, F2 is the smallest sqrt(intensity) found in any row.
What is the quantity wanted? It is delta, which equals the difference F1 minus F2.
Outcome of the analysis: 0.1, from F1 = 7.30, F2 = 7.24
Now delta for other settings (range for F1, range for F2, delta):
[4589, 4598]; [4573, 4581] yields 0.2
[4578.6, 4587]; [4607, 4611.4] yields -0.5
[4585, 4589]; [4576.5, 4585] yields -0.2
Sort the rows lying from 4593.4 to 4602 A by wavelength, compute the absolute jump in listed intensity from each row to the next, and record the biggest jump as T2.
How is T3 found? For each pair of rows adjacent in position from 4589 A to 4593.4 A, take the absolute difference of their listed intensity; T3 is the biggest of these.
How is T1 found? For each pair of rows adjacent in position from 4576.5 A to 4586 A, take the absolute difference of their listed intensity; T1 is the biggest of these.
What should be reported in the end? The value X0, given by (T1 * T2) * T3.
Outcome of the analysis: 33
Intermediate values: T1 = 4.3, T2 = 4.3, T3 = 1.8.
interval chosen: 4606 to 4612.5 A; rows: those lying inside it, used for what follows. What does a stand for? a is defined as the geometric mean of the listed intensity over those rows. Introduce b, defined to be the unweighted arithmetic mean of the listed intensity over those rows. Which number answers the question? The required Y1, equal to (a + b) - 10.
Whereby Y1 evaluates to 102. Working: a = 56.0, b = 56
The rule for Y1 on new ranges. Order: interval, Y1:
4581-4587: 89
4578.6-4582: 90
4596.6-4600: 104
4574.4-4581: 92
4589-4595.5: 96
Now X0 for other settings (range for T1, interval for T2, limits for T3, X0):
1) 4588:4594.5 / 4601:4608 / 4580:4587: 39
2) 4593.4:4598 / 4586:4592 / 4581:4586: 20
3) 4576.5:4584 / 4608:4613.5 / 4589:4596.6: 7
